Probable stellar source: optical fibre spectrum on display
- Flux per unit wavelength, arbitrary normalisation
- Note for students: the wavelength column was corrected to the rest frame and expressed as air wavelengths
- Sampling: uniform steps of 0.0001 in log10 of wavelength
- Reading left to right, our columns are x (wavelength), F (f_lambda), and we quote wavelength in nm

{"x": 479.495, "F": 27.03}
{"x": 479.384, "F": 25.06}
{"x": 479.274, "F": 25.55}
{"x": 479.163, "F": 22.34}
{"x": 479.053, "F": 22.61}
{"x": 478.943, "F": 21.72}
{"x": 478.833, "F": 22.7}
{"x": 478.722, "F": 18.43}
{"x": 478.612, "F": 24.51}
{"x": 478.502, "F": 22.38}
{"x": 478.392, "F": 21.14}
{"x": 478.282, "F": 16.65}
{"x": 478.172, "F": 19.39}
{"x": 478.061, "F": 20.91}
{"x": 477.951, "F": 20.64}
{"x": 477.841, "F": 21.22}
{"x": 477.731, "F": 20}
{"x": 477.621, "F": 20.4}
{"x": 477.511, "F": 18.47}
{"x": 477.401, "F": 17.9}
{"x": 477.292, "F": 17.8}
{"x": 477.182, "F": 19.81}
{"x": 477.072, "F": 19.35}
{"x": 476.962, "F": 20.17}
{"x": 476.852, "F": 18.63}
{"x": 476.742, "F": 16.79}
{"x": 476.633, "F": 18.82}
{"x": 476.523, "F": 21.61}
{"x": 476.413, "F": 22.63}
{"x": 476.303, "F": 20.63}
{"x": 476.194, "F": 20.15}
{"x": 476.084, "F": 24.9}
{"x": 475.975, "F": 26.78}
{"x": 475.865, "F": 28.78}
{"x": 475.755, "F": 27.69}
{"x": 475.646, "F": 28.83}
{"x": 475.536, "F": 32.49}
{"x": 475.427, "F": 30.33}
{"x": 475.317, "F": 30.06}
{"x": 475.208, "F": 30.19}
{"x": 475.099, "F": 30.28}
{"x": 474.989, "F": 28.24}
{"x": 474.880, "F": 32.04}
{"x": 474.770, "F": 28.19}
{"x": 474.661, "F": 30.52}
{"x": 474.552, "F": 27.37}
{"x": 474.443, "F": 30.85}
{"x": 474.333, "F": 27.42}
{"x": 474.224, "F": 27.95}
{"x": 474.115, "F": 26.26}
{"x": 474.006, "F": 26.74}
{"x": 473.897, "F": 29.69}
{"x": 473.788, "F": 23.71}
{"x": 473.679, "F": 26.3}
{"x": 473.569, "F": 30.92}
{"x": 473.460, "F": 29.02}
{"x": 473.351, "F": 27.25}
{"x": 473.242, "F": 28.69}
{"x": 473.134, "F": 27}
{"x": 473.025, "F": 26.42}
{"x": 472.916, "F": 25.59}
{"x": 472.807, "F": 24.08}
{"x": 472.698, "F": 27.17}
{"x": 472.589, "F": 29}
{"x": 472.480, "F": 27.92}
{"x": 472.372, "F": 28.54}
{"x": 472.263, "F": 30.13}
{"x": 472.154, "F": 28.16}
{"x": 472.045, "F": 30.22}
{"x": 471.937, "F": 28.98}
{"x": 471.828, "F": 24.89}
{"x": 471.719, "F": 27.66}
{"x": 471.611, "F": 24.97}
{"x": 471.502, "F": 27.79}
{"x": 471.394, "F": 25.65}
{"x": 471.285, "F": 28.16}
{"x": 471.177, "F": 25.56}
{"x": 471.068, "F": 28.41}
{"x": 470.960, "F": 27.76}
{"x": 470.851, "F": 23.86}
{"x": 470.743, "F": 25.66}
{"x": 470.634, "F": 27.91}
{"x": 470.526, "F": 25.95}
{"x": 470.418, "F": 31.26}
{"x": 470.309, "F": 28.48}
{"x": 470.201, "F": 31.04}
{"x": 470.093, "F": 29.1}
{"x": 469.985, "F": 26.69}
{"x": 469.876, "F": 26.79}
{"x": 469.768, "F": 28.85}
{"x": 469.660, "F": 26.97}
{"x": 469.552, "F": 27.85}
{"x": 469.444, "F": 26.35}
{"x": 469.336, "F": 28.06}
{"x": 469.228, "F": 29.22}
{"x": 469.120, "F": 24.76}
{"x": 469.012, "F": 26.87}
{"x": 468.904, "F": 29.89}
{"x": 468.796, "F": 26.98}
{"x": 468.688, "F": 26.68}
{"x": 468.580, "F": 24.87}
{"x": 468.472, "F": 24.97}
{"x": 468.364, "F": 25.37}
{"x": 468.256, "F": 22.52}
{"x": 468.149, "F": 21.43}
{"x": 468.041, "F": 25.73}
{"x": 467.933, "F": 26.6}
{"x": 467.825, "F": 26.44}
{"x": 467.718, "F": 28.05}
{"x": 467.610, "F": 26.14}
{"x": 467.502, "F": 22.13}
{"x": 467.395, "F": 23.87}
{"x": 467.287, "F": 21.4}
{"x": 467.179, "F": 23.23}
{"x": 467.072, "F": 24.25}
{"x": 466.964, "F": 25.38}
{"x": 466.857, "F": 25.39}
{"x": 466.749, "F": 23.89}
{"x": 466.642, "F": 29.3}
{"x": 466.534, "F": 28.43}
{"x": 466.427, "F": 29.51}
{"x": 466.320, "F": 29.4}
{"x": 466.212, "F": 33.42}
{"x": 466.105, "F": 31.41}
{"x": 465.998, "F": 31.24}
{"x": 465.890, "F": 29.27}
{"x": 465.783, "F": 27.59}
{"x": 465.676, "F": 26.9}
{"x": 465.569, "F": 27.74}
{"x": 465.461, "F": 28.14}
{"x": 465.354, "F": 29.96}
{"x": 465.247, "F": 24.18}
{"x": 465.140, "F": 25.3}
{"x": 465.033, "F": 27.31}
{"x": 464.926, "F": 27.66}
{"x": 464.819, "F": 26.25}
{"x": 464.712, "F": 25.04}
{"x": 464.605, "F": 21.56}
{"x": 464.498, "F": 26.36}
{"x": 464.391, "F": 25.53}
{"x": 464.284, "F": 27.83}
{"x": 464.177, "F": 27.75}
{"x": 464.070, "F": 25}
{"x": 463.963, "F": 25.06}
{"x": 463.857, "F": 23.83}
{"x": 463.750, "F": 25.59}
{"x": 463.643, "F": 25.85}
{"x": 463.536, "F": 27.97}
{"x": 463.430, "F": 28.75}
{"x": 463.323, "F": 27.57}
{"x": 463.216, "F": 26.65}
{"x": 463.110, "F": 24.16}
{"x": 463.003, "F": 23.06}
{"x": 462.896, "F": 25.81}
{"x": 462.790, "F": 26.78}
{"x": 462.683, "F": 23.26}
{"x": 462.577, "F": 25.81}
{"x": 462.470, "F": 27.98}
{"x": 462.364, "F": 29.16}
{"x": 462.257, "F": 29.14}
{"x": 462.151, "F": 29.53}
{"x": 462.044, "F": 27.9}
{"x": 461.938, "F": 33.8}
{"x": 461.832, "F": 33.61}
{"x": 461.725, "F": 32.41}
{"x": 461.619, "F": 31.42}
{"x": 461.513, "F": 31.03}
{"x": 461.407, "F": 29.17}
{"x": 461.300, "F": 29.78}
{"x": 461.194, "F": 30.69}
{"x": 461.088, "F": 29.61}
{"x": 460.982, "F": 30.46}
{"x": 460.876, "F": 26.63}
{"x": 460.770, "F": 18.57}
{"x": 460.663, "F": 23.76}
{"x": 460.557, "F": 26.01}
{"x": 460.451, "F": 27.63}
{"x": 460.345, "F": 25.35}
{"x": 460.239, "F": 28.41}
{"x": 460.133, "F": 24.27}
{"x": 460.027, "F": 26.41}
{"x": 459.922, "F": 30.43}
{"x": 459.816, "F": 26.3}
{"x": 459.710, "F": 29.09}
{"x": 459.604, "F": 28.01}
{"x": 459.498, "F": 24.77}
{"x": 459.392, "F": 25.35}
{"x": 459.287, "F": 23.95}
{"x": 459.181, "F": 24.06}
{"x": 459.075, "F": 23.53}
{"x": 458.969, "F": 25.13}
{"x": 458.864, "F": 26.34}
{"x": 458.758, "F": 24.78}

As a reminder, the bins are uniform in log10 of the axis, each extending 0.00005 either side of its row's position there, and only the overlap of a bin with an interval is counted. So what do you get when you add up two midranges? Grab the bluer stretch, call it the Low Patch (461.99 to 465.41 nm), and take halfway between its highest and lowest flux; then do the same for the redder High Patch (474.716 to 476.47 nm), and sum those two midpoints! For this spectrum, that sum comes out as 52.1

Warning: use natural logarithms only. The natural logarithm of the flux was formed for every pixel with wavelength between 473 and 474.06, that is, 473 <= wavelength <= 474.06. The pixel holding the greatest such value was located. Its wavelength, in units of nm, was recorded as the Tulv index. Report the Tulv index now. 473.569 nm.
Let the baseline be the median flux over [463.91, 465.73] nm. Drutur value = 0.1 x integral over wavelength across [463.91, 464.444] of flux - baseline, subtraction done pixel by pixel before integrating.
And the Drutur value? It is -0.01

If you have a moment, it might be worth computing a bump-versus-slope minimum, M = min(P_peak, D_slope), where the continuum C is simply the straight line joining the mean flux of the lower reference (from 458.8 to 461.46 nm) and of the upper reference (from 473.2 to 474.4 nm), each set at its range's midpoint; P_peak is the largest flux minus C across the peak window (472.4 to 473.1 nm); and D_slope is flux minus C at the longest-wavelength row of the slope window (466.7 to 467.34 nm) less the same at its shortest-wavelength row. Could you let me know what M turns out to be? -2.5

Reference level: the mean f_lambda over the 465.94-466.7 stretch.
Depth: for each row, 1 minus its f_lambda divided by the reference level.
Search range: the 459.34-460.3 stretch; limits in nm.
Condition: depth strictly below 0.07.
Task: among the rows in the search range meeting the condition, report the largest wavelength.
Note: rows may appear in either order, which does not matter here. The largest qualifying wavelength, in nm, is 460.239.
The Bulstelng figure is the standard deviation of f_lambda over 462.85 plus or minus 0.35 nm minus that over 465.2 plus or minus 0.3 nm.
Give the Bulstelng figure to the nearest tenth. -0.5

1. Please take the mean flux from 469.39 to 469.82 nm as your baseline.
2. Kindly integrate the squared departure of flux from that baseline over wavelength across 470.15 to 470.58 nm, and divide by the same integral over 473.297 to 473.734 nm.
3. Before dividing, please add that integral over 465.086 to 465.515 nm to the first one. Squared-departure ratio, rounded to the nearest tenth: 3.3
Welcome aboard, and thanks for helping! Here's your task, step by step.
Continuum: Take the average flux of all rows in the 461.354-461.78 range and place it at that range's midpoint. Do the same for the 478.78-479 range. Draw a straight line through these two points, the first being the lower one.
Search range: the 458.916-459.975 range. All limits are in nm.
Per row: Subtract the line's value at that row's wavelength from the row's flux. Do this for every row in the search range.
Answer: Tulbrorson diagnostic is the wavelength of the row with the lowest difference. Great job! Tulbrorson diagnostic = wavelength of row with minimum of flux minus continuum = 459.075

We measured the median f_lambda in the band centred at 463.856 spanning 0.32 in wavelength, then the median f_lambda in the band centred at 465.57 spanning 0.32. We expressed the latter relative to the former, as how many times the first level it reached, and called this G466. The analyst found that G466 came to 1.11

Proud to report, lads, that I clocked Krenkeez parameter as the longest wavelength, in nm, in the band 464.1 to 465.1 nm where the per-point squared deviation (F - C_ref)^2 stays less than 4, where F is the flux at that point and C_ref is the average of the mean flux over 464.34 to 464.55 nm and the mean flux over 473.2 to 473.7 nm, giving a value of 465.033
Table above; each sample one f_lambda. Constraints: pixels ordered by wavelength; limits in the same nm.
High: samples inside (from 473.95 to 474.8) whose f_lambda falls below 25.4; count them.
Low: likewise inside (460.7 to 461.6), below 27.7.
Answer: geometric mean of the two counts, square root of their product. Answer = 0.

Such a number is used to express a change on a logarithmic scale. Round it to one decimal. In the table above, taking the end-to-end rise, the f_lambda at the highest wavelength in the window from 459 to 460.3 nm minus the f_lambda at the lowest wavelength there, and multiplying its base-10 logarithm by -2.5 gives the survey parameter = -1.7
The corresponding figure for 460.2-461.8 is -1.5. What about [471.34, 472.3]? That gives -1.6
